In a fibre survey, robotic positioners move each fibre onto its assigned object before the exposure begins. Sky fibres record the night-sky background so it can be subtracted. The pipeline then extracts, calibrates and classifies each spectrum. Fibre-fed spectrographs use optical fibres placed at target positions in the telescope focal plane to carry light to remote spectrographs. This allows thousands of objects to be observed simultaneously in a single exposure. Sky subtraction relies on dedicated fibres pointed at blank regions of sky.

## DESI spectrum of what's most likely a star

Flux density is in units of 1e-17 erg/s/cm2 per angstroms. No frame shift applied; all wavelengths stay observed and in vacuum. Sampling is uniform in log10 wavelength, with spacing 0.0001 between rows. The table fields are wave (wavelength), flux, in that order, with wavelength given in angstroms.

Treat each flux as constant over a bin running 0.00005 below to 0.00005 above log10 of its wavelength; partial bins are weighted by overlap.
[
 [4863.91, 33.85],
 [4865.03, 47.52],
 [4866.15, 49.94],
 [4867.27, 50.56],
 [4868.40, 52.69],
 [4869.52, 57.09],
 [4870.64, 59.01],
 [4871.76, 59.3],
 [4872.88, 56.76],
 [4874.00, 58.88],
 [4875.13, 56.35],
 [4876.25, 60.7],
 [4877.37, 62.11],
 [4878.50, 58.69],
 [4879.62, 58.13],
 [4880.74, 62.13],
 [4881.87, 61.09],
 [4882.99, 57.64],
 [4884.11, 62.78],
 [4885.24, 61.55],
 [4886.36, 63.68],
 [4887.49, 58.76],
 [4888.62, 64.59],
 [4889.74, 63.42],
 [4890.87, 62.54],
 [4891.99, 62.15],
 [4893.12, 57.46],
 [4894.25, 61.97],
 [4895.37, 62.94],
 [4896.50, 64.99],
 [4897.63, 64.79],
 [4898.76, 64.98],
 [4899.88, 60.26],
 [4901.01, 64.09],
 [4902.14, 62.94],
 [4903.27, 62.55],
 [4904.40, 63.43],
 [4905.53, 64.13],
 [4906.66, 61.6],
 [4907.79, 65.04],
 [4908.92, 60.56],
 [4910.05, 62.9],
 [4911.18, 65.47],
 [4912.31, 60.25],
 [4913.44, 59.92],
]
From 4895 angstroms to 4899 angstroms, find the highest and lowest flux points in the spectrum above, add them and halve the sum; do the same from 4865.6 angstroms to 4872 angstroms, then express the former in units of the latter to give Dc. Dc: 1.17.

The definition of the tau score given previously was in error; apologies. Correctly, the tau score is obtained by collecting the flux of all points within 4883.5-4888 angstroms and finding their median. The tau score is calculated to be 62.2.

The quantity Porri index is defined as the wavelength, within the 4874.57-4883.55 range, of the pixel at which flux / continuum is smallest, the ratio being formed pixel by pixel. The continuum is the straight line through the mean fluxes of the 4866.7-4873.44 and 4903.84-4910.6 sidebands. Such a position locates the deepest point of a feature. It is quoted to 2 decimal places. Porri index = 4882.99 angstroms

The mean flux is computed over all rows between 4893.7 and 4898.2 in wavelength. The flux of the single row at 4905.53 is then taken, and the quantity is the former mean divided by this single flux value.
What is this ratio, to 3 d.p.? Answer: 0.993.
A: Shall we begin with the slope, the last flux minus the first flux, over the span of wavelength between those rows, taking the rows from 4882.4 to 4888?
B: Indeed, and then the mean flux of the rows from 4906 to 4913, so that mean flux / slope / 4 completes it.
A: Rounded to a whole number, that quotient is 63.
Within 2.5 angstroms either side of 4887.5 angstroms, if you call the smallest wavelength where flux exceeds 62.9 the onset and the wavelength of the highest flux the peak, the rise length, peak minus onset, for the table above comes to 2.3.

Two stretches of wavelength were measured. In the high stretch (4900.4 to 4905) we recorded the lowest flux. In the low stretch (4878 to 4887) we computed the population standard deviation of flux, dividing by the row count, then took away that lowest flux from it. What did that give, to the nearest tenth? -60.4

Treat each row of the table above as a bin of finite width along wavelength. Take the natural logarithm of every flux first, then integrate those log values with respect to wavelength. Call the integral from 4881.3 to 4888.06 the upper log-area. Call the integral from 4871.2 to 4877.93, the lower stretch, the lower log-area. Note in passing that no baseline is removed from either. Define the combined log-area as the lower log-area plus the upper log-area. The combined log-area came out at 55.2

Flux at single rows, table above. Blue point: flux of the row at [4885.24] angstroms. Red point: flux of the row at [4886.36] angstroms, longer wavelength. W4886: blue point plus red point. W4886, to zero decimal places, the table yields 125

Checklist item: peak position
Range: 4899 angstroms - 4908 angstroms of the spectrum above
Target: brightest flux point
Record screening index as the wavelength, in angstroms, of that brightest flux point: 4907.79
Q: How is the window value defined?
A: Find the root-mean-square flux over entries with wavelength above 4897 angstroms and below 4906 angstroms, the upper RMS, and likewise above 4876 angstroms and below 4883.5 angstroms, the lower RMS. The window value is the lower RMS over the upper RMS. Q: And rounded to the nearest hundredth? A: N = 0.95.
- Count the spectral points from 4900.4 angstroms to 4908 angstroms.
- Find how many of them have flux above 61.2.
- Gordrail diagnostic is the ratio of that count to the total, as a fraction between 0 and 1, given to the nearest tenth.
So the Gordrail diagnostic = 1.0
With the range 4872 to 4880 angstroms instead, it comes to 0.1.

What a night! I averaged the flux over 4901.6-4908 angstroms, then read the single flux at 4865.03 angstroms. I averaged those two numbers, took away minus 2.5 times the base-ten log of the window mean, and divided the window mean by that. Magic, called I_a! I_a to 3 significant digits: 1.06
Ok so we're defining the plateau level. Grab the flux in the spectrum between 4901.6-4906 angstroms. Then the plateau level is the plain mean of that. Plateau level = 63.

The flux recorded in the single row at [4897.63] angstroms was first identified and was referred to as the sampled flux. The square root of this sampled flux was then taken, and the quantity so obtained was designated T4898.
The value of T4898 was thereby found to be 8.05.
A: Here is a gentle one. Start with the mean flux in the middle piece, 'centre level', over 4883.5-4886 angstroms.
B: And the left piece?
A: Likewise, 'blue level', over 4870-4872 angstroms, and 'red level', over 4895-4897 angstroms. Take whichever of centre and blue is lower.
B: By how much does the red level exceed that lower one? 4.8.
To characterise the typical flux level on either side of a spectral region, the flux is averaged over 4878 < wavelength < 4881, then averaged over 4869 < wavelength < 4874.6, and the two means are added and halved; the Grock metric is 58.9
